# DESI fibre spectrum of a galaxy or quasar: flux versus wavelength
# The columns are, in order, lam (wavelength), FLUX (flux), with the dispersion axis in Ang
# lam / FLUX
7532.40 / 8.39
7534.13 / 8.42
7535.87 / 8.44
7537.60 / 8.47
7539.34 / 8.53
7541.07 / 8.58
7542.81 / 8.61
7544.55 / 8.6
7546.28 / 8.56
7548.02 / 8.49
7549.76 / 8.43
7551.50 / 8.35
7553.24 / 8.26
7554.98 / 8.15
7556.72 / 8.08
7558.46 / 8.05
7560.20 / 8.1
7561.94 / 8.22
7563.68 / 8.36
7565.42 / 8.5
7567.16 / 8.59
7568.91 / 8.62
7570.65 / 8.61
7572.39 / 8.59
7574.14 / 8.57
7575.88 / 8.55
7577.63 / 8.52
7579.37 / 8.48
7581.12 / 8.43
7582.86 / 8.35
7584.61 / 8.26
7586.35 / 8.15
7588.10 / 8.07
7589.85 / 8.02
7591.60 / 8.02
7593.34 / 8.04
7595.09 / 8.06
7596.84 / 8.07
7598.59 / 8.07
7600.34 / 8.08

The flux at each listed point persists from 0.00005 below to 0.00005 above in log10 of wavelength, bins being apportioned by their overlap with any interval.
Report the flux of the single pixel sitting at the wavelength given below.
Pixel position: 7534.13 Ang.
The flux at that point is 8.42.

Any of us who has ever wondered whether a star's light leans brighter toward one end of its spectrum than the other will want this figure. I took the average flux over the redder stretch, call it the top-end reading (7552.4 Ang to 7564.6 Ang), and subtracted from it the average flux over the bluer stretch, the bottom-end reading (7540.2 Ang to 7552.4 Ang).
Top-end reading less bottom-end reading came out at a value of -0.34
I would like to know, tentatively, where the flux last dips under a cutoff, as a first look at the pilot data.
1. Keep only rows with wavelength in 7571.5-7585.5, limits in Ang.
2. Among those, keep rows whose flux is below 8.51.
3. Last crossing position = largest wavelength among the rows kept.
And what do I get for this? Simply 7584.61 Ang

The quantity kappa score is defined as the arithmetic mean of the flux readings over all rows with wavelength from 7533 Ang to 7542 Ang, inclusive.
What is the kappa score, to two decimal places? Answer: 8.49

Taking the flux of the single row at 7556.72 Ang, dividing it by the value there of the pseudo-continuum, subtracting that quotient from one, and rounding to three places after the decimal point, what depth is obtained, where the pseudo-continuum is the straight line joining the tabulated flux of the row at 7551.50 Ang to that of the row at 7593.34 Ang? 0.028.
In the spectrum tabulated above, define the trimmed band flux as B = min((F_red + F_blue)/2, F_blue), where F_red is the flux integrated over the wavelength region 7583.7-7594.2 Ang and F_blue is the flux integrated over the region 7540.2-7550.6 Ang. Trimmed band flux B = 87.0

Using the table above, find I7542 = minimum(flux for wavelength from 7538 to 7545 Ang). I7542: 8.53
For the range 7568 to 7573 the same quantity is 8.59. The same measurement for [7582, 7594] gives 8.02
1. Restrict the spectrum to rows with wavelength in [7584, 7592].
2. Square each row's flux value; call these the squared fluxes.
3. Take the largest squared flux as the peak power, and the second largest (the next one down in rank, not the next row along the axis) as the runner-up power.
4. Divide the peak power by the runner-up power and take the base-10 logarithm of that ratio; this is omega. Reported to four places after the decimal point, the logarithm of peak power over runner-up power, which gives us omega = 0.0116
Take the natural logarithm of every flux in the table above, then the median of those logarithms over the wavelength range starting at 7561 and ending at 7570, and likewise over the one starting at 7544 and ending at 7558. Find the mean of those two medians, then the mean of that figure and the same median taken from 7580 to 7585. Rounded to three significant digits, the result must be 2.13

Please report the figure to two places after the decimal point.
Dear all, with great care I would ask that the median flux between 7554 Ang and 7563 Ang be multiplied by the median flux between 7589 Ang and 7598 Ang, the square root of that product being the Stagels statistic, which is 8.07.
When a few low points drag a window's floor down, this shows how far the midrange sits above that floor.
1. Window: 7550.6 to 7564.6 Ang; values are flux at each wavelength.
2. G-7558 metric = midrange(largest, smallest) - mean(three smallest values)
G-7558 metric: 0.13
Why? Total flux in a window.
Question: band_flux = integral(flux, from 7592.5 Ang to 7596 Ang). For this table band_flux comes 28.2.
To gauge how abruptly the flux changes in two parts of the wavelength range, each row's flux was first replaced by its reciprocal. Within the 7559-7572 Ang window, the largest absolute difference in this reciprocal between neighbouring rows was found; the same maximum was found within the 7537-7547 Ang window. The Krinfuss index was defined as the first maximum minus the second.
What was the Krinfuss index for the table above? 0.0012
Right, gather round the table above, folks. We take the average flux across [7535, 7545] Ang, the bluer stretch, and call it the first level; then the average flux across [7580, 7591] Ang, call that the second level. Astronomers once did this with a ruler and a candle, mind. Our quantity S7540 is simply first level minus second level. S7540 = 0.32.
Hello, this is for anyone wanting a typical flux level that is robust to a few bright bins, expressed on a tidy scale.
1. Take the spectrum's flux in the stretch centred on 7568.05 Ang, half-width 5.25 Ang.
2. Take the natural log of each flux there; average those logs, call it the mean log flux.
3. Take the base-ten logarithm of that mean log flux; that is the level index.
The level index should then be 0.331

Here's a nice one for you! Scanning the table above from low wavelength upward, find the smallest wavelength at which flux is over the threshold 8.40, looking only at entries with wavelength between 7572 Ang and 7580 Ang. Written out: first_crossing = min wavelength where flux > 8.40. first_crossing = 7572.39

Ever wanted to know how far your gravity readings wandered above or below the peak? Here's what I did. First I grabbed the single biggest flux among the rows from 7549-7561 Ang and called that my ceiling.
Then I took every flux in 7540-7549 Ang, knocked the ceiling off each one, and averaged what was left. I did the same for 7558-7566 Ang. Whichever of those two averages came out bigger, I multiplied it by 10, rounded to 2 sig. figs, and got 1.4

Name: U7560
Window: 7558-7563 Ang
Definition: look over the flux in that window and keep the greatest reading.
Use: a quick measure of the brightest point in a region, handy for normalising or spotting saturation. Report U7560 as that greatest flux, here 8.22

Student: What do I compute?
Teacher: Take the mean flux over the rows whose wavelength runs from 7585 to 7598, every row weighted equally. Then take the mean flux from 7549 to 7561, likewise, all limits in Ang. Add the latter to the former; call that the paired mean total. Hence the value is 16.3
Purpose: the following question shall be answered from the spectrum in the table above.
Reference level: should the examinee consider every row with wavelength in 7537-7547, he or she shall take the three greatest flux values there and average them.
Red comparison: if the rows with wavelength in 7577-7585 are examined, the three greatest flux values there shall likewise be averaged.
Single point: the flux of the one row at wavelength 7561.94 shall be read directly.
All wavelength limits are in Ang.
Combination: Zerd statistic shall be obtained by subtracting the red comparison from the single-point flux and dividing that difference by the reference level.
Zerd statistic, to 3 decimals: -0.030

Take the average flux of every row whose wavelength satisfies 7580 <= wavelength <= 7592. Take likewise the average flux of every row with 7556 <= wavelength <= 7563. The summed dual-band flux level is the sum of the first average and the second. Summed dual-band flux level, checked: 16.3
